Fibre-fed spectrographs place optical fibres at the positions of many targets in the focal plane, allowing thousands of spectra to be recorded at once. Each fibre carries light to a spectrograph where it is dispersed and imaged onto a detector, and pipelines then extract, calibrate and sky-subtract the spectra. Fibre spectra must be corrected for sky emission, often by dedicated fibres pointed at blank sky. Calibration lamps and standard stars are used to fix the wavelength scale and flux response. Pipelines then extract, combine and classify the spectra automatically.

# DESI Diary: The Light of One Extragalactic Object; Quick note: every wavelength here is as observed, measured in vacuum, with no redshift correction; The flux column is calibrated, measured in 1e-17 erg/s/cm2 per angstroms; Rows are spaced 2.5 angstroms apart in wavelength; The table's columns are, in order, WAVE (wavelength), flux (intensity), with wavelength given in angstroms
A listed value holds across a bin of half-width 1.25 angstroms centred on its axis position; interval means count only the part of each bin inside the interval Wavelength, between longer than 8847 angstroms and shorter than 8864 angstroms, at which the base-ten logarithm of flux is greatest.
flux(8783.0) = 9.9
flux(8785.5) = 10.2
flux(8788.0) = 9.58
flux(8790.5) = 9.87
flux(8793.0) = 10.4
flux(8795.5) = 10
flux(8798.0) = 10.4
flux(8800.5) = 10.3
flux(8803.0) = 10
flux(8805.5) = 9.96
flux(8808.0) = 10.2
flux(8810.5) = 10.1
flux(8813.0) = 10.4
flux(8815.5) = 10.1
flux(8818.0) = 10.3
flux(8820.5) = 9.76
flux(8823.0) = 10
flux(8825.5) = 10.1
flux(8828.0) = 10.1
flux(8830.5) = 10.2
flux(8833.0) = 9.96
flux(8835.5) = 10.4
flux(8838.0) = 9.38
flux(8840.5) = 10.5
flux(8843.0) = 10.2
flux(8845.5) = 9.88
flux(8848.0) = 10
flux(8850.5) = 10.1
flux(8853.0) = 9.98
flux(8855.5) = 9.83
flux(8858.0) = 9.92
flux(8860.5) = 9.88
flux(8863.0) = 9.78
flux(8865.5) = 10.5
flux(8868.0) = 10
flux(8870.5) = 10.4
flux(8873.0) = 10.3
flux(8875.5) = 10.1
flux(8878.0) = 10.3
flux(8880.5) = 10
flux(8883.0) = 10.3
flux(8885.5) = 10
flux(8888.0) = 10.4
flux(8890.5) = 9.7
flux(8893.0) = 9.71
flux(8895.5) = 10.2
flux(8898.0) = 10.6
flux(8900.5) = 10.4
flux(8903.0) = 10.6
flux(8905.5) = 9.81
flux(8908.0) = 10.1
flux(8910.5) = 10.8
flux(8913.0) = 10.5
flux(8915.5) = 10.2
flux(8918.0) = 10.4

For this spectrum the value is 8850.5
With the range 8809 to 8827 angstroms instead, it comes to 8813.0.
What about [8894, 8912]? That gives 8910.5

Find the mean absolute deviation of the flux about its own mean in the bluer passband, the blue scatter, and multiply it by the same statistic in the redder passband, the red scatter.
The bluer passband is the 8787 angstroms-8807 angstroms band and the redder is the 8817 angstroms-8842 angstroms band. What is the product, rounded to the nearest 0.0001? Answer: 0.0536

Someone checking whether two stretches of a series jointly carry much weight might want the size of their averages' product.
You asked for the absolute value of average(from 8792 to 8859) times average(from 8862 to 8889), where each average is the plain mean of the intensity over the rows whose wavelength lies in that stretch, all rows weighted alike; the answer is 102.8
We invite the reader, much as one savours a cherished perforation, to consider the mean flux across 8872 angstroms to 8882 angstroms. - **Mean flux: 10.2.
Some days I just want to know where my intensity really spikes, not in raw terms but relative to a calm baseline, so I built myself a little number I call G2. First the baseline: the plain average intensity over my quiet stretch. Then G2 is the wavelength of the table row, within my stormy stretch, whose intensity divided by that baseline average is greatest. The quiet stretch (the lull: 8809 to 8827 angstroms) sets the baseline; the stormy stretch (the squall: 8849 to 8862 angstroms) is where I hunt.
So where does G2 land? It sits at 8850.5 angstroms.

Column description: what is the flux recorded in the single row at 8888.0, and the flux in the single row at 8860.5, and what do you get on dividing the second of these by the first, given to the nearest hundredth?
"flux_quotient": 0.95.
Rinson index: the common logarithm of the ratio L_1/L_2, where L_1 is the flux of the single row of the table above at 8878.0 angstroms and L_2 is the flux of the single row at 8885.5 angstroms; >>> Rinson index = 0.013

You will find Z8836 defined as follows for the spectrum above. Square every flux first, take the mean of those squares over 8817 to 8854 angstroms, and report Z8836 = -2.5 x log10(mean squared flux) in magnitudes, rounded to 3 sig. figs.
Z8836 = -5.01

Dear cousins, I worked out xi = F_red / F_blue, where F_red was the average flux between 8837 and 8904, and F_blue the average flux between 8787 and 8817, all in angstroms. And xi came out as 1.00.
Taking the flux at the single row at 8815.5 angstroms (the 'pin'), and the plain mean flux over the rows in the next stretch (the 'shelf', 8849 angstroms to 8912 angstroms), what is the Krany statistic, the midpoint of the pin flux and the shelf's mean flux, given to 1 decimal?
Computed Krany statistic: 10.1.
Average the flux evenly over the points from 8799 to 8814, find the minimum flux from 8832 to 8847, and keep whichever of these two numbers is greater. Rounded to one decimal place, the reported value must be 10.2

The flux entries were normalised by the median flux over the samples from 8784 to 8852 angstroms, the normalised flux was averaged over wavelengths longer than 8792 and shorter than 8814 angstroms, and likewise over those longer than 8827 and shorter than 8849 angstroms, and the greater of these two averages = 1.01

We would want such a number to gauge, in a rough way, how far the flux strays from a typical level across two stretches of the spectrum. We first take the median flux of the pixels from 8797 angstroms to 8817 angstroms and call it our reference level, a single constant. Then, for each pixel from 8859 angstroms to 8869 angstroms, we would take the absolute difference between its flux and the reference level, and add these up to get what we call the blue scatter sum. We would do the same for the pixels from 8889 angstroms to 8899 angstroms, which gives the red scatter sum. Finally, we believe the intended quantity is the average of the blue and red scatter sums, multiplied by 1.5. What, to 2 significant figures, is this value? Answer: 1.9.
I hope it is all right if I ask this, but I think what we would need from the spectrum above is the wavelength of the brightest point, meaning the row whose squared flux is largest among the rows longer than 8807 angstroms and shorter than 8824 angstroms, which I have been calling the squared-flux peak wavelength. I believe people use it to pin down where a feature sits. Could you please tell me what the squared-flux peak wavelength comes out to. 8813.0 angstroms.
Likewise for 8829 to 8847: 8840.5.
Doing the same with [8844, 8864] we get 8850.5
